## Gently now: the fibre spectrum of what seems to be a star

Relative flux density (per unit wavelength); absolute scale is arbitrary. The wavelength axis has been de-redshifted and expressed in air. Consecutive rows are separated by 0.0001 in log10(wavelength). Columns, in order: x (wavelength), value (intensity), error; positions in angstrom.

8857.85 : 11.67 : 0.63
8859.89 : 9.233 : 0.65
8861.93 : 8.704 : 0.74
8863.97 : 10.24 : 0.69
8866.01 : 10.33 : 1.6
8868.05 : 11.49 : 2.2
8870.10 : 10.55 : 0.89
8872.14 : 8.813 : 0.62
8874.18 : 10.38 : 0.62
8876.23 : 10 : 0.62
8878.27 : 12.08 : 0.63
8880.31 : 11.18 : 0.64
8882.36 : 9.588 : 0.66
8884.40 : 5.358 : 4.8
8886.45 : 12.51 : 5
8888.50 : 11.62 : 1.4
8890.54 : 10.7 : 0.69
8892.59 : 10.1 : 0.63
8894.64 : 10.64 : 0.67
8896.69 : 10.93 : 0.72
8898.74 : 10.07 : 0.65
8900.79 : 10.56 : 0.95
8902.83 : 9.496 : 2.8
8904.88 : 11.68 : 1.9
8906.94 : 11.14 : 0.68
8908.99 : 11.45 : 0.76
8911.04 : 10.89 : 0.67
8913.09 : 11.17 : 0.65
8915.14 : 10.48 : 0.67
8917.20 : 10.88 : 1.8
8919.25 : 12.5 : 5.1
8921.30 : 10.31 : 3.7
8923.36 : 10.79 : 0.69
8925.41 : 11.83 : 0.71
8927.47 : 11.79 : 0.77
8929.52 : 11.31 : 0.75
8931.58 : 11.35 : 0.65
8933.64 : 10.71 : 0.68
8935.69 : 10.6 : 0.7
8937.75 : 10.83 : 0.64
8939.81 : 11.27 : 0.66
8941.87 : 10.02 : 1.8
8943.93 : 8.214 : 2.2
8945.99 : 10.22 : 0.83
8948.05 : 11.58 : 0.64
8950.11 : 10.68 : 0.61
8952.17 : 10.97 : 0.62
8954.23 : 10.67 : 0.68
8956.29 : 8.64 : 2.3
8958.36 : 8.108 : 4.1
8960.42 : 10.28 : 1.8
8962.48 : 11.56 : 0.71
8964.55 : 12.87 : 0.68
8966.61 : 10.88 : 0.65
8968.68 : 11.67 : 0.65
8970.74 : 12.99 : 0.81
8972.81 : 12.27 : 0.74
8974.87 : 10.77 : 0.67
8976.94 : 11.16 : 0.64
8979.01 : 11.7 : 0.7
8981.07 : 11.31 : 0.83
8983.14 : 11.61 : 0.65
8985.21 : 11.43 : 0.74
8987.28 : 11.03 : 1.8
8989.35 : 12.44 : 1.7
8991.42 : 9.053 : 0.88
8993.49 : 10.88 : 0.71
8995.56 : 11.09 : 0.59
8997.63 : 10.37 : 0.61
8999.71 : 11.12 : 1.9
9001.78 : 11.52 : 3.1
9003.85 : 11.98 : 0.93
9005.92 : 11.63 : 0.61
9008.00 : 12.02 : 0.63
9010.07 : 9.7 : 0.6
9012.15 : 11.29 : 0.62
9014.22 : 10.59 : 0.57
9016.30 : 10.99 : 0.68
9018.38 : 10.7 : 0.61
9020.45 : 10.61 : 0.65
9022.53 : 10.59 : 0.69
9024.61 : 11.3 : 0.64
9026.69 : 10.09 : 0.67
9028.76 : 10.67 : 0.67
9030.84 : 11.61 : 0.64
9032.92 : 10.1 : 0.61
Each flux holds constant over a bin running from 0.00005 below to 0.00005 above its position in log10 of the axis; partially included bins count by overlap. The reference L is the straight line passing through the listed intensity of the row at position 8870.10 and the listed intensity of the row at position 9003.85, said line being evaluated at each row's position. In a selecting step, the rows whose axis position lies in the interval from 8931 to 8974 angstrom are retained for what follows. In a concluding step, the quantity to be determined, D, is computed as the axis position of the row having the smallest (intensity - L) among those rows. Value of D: 8958.36 angstrom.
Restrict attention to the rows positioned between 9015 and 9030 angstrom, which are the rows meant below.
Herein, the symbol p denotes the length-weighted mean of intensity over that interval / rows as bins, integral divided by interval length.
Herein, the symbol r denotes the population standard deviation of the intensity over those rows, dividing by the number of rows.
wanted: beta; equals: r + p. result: 11.1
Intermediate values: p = 10.7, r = 0.3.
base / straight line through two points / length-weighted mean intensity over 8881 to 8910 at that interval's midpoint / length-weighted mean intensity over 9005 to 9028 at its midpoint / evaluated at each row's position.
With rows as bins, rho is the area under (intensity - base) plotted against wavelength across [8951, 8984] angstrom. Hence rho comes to 13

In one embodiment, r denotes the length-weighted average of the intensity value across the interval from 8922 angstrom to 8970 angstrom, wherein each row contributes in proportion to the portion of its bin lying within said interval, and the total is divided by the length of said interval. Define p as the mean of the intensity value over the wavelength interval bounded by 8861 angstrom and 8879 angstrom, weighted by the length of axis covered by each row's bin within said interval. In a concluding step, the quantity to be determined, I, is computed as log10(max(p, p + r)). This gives 1.32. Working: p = 10.3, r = 10.7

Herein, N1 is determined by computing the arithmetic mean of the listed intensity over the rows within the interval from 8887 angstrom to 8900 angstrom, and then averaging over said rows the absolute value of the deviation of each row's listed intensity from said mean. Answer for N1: 0.4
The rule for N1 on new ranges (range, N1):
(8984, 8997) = 0.7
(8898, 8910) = 0.7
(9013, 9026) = 0.2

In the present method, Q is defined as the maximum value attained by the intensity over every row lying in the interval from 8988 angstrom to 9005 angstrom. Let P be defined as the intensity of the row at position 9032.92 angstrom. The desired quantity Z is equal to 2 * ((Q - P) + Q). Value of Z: 29.6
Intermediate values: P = 10.1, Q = 12.44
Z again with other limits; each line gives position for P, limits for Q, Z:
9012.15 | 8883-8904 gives 27.5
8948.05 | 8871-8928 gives 26.9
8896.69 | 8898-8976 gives 30.1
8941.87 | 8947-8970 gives 31.4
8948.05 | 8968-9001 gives 28.8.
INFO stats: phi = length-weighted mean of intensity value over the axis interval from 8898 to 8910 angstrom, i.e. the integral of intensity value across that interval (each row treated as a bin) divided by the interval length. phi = 10.75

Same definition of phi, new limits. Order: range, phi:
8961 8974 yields 11.97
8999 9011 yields 11.36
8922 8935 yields 11.25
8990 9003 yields 10.74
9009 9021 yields 10.66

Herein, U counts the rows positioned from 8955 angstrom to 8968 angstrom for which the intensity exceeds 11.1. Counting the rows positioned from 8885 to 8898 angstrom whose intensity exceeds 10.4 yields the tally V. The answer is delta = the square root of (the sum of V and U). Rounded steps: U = 2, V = 5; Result 2.6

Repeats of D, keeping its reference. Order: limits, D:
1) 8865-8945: 8884.40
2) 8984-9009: 8991.42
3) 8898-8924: 8902.83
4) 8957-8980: 8958.36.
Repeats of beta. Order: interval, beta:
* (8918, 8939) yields 11.8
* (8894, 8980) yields 11.9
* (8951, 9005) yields 12.2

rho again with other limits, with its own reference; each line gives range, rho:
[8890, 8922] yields 11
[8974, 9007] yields 14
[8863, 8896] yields 0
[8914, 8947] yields 9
